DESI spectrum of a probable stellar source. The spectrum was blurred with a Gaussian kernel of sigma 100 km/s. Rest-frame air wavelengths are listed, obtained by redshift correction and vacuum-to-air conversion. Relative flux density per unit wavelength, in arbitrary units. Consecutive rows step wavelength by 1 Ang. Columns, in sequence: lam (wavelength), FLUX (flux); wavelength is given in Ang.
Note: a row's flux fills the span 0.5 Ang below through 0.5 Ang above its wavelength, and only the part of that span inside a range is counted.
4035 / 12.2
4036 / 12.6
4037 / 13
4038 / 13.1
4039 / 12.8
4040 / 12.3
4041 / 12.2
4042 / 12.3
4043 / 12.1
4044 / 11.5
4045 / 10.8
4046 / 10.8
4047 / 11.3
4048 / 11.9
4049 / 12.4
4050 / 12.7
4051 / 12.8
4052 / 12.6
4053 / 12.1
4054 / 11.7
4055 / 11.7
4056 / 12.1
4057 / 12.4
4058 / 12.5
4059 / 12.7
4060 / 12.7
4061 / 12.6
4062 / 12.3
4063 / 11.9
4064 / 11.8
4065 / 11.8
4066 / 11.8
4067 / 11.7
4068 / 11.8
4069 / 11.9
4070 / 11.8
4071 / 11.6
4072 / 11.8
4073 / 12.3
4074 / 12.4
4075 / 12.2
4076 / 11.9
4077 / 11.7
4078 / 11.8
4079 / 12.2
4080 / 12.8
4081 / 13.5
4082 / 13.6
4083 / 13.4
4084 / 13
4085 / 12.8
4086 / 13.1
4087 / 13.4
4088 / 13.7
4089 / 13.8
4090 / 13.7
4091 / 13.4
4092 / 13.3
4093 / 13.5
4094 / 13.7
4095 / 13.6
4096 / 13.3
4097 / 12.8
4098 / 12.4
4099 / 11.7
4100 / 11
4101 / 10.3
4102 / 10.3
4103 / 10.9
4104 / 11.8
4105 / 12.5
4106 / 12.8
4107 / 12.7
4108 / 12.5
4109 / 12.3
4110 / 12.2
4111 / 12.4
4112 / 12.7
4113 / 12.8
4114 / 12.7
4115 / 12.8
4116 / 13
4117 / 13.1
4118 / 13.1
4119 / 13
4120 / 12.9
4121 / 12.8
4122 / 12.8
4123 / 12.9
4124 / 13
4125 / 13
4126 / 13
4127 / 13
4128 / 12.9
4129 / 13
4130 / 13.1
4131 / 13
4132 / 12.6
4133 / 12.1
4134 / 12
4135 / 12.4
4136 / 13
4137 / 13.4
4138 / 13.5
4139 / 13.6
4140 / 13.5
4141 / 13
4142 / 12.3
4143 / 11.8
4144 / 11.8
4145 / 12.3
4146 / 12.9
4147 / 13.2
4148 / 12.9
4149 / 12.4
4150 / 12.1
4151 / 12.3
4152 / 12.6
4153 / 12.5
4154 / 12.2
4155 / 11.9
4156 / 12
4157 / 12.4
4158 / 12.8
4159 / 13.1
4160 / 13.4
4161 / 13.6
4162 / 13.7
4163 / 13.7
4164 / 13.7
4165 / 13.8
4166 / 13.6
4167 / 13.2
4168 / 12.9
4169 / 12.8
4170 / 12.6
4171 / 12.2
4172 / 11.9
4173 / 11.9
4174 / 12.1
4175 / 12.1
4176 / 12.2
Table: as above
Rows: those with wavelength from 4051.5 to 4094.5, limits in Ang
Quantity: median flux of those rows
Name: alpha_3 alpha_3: 12.4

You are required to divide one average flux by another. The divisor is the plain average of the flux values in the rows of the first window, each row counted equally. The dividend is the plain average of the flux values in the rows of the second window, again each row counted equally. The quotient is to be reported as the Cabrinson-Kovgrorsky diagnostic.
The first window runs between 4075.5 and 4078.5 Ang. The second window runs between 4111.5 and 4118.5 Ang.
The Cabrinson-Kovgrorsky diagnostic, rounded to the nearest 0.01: 1.09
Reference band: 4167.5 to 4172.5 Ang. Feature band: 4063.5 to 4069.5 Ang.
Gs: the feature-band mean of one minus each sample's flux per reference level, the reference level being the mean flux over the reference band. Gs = 0.054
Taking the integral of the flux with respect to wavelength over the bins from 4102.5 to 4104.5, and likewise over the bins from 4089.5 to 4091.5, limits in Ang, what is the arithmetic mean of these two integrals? 24.9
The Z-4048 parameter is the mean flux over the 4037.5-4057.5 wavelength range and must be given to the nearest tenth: 12.1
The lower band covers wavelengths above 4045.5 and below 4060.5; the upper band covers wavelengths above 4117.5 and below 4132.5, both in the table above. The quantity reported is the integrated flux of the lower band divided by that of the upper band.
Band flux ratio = 0.94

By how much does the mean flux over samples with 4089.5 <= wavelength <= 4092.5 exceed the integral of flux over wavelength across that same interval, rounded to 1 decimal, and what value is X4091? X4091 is -26.9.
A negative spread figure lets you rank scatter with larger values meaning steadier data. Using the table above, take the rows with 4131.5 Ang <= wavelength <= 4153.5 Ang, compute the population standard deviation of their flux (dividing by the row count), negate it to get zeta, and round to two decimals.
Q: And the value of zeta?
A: -0.55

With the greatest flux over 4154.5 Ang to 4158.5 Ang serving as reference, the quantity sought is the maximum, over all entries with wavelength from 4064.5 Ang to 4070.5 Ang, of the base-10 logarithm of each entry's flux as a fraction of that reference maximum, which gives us -0.032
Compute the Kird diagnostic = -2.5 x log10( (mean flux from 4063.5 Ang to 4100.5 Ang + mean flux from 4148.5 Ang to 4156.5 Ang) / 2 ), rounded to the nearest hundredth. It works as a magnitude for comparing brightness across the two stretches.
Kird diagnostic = -2.74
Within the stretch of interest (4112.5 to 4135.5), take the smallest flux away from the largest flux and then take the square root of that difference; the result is 1.0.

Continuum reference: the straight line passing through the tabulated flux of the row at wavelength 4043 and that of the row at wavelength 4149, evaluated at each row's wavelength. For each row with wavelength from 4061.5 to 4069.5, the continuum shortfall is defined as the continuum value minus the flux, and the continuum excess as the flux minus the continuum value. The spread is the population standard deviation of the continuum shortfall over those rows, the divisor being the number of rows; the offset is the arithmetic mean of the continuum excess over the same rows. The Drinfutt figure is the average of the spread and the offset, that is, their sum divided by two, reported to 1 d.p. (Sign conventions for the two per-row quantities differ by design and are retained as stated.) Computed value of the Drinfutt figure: -0.1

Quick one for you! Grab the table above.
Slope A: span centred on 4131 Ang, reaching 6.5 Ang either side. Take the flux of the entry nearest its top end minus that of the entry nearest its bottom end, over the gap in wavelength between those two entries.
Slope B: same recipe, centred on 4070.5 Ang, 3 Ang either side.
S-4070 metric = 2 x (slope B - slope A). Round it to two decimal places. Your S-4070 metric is 0.13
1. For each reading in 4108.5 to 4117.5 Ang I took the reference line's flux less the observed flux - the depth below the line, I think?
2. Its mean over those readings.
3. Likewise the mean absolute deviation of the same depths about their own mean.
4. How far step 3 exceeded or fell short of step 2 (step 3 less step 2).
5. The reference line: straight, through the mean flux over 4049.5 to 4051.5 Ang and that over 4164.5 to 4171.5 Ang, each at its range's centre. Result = 0.0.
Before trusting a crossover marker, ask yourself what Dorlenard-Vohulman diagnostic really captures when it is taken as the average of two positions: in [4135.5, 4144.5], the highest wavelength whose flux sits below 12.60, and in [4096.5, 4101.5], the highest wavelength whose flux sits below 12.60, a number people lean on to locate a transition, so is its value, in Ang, 4122.5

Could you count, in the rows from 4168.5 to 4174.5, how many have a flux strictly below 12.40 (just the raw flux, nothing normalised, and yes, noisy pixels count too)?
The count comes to 4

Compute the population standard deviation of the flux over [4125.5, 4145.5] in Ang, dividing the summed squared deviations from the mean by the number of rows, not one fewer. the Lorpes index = 0.55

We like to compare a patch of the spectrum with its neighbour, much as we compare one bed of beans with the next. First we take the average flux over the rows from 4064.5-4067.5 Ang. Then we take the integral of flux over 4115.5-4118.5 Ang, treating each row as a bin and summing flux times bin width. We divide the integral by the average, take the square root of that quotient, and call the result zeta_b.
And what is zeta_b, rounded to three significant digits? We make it 1.83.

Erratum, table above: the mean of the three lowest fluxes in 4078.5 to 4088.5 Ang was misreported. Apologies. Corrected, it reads 12.6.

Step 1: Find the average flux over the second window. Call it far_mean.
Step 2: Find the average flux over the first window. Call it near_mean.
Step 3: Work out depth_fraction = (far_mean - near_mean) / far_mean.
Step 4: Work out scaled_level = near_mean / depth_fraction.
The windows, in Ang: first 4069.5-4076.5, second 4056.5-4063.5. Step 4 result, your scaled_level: 337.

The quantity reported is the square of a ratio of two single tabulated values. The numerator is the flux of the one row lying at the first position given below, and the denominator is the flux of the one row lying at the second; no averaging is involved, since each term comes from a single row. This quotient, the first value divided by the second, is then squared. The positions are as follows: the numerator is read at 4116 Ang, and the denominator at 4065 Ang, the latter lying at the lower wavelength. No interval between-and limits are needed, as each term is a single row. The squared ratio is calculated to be 1.21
